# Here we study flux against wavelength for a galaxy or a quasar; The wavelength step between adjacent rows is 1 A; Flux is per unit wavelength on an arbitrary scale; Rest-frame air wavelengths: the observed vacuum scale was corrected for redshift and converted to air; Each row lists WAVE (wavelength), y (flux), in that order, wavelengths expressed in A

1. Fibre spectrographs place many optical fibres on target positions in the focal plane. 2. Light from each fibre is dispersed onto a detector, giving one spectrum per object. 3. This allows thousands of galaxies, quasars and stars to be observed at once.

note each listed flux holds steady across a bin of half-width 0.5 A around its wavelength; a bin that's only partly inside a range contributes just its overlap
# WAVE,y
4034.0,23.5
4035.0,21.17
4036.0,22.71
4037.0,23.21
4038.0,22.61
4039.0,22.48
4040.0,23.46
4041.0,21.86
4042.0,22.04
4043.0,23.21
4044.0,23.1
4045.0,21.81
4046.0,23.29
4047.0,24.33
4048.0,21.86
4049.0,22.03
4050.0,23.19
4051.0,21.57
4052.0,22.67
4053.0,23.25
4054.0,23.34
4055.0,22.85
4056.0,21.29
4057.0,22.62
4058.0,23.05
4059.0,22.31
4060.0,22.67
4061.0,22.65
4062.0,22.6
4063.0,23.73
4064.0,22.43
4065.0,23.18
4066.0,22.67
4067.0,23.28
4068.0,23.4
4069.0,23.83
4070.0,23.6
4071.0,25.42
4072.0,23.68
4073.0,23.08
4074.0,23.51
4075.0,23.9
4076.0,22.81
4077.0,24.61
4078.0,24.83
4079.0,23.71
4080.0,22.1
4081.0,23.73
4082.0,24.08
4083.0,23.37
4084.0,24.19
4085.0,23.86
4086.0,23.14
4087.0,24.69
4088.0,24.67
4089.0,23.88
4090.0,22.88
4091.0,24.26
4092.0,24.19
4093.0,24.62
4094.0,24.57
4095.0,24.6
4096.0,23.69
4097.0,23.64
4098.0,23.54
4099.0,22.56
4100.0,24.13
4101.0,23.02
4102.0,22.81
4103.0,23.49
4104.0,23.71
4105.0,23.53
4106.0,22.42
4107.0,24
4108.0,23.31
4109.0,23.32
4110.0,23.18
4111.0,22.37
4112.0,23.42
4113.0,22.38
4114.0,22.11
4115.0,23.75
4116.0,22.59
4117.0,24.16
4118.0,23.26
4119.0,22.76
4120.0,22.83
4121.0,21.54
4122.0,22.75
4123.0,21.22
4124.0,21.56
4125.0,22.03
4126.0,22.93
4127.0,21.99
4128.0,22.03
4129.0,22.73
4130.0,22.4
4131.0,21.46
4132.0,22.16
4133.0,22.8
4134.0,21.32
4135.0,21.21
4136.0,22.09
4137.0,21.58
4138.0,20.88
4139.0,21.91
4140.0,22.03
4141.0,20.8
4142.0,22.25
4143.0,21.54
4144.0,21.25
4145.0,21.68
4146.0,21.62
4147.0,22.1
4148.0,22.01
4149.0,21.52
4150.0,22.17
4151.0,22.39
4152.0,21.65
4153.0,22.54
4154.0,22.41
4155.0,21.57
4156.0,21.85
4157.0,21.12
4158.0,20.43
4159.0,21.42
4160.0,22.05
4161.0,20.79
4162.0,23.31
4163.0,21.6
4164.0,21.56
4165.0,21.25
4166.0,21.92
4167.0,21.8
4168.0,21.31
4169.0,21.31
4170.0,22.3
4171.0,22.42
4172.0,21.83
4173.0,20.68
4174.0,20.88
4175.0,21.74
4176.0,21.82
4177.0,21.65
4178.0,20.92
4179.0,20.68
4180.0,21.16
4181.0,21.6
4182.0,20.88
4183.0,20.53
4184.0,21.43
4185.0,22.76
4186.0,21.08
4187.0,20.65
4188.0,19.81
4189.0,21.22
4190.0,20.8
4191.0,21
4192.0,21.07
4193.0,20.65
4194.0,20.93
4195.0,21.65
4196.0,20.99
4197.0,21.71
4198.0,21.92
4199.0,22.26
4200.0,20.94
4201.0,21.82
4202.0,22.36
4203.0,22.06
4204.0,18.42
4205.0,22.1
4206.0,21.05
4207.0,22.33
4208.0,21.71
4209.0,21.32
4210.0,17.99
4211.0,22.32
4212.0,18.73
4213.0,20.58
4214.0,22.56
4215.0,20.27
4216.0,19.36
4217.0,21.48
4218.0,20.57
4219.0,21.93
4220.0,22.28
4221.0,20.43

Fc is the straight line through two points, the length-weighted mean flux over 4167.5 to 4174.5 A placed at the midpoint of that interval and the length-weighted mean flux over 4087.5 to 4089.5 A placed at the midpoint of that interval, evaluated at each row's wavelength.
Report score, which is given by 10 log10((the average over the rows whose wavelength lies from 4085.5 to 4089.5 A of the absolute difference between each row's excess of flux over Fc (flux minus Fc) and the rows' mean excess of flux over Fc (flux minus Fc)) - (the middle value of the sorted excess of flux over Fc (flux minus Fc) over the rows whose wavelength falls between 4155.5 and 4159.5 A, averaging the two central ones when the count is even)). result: 1.1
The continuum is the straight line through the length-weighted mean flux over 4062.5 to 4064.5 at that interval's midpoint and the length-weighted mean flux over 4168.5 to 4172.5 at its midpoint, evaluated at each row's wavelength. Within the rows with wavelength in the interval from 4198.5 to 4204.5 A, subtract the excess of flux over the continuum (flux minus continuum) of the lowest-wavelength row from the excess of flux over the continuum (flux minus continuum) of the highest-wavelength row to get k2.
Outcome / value -3.79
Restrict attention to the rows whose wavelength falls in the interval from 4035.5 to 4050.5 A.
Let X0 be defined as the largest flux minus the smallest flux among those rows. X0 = 2.5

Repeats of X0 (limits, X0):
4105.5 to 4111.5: 1.6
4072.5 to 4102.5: 2.7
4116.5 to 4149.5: 3.4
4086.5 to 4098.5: 1.8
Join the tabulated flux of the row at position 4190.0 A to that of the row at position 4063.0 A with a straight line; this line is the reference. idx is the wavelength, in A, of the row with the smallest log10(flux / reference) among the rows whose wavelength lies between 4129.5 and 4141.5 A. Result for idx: 4141.0 A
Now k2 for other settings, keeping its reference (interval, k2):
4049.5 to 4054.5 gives 0.19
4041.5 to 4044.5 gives 1.08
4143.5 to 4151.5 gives 1.21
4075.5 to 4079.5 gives 0.93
